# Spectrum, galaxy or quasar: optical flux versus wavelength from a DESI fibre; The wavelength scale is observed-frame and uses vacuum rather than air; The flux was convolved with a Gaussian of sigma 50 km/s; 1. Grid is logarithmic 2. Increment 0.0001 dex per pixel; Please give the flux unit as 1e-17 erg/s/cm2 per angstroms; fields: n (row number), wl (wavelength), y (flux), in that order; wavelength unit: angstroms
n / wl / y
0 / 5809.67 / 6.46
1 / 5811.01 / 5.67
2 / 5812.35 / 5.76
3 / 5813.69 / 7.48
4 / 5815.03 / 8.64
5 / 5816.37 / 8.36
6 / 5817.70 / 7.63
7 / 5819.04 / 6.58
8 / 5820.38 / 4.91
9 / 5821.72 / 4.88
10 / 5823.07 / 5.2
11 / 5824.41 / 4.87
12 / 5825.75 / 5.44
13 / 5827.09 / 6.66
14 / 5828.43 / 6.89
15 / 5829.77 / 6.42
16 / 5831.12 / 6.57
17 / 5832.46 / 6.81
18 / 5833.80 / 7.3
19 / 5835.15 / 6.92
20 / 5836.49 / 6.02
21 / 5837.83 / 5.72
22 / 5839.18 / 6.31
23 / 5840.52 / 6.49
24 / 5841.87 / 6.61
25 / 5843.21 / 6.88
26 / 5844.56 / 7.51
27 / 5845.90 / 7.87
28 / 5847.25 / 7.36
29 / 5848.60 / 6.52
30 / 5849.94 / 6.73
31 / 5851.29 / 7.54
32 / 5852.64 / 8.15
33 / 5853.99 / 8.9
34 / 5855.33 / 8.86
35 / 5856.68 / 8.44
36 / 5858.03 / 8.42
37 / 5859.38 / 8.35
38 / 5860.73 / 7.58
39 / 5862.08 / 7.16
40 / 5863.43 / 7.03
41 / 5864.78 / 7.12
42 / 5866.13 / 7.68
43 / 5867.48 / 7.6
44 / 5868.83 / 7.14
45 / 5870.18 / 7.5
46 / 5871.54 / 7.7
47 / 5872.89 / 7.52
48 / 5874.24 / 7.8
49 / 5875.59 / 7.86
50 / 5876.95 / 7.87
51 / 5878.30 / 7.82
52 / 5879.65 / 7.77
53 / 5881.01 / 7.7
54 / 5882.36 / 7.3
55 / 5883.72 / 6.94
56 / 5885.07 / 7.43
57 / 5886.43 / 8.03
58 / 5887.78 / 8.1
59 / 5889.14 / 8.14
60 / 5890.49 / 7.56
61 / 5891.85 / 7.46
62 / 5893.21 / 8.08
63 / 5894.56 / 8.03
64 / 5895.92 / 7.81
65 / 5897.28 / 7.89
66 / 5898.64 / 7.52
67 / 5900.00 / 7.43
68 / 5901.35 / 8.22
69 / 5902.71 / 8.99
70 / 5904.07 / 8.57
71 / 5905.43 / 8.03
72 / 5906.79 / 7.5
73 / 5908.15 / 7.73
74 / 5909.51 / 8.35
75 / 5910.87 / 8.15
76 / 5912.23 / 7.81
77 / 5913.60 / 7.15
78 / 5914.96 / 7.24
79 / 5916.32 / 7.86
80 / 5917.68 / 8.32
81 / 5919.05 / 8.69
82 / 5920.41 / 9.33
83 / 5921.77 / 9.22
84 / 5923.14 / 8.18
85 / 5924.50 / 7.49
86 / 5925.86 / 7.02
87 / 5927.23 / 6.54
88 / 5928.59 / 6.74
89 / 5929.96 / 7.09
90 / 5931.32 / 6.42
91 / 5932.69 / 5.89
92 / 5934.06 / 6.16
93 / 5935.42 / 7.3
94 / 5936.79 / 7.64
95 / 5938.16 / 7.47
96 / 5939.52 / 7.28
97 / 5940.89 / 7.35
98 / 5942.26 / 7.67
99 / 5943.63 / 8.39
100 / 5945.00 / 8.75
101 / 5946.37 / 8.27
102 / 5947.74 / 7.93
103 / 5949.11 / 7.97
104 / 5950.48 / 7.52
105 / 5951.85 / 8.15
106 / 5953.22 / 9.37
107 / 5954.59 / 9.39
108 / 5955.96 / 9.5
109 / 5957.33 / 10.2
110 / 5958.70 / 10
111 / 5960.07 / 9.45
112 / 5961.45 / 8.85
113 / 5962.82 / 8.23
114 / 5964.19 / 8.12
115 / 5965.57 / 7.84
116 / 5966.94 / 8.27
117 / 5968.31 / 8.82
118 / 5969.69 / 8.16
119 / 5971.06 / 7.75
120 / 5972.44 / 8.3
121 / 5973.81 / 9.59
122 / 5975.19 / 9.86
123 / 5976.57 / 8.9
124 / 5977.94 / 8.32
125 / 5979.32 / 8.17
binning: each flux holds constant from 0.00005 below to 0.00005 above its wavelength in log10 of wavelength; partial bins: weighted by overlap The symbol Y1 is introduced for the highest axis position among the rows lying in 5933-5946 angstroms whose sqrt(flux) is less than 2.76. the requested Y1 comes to 5940.89 angstroms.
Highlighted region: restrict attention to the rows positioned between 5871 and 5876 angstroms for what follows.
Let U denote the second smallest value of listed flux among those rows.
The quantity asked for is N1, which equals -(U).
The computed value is -7.7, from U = 7.7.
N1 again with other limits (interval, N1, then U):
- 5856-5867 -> -7.1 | 7.12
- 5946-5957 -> -7.9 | 7.93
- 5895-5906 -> -7.5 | 7.52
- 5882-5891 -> -7.3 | 7.3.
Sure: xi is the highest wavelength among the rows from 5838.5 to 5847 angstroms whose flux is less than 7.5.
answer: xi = 5843.21 angstroms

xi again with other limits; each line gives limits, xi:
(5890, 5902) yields 5900.00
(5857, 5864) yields 5863.43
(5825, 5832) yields 5831.12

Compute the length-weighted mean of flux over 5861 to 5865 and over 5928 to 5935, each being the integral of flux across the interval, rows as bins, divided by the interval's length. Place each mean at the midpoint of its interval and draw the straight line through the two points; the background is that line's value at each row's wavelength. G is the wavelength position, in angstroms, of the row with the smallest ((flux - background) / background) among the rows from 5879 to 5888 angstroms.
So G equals 5883.72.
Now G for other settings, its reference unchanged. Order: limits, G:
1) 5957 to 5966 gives 5965.57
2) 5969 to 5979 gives 5971.06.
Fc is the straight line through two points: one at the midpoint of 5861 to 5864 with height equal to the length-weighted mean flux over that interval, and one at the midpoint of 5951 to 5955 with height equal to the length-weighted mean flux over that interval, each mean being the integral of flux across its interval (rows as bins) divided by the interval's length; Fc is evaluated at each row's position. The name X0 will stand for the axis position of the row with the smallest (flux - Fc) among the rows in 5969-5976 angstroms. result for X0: 5971.06 angstroms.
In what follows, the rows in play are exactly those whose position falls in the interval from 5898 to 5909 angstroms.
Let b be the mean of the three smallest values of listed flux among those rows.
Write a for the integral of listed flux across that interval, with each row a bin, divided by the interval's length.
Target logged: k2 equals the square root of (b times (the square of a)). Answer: 21.9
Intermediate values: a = 8.01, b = 7.5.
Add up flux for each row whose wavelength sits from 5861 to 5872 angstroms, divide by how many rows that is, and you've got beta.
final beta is 7.4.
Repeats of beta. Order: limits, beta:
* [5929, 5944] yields 7.2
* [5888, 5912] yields 8.0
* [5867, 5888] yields 7.6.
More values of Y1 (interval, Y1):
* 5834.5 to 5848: 5847.25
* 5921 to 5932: 5931.32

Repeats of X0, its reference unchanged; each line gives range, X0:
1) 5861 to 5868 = 5863.43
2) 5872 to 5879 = 5872.89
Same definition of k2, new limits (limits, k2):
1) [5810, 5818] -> 18.1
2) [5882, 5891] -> 20.6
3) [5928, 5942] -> 17.3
